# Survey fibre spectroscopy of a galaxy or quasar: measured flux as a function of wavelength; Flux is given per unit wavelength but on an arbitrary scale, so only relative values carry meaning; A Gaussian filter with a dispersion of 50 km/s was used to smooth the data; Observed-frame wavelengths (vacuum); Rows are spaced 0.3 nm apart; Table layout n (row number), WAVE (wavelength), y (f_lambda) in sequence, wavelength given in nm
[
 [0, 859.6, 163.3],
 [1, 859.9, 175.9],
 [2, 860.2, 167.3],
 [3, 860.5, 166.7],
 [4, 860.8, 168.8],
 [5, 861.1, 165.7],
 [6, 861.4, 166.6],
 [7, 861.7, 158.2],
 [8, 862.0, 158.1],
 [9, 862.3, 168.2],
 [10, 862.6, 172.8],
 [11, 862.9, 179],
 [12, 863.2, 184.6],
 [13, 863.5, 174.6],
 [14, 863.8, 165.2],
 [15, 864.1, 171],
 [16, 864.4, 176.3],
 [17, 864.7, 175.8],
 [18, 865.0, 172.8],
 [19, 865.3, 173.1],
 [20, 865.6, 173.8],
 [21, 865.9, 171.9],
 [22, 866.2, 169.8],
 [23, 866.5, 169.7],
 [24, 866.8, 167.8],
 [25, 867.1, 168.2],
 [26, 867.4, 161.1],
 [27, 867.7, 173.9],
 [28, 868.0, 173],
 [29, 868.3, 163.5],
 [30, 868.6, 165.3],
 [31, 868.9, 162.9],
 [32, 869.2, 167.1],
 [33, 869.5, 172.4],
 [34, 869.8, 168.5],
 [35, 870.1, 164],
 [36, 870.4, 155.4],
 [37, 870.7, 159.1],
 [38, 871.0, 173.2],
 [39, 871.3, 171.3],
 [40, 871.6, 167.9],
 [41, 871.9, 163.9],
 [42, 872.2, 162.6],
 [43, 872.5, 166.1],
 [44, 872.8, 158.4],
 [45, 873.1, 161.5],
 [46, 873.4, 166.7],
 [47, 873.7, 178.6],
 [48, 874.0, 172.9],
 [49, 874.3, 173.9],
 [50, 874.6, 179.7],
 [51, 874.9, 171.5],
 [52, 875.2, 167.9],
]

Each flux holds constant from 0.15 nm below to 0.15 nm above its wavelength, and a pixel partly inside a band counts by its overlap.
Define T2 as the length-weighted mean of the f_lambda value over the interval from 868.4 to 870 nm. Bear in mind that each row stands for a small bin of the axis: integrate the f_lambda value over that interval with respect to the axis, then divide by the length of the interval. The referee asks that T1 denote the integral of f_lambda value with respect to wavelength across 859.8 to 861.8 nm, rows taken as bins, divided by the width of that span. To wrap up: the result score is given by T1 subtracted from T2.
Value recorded 0.0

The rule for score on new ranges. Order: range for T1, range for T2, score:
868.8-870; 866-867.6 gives -0.1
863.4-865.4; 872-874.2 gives -5.8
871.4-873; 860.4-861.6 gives 2.7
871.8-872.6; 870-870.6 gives -4.8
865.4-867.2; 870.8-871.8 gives -0.5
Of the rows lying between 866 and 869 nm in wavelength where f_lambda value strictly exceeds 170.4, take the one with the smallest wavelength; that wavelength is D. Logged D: 867.7 nm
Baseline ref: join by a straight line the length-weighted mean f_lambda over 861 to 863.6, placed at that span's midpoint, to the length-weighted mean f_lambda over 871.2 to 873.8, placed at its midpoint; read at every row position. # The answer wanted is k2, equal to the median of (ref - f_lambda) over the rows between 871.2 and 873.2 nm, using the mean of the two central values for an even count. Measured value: 2.3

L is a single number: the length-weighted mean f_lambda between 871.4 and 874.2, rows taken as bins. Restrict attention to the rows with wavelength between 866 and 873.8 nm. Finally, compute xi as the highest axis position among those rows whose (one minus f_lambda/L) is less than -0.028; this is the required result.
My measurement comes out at 873.7 nm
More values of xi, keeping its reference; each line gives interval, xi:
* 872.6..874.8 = 874.6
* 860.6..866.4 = 865.9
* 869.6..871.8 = 871.0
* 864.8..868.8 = 868.0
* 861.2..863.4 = 863.2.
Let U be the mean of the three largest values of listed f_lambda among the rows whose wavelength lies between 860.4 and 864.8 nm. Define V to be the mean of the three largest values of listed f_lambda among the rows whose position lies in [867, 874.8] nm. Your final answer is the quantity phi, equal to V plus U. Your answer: 357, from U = 180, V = 177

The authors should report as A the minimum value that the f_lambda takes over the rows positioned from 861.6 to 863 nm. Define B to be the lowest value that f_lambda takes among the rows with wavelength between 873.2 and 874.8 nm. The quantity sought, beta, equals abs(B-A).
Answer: 9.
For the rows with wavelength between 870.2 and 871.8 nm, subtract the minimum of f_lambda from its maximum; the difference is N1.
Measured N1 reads 18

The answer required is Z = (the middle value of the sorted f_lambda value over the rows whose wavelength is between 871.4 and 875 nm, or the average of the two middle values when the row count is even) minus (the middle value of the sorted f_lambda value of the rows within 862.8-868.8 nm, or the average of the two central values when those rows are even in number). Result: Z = -5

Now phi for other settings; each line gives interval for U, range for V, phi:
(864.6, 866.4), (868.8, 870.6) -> 344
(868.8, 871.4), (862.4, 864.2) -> 352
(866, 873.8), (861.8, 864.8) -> 355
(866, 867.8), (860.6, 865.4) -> 351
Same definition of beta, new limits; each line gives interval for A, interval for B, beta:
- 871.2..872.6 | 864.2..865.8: 10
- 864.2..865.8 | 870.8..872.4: 10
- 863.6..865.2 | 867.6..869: 2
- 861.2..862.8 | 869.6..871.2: 3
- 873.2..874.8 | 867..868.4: 6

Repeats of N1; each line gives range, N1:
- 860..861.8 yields 11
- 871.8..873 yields 8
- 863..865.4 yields 19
